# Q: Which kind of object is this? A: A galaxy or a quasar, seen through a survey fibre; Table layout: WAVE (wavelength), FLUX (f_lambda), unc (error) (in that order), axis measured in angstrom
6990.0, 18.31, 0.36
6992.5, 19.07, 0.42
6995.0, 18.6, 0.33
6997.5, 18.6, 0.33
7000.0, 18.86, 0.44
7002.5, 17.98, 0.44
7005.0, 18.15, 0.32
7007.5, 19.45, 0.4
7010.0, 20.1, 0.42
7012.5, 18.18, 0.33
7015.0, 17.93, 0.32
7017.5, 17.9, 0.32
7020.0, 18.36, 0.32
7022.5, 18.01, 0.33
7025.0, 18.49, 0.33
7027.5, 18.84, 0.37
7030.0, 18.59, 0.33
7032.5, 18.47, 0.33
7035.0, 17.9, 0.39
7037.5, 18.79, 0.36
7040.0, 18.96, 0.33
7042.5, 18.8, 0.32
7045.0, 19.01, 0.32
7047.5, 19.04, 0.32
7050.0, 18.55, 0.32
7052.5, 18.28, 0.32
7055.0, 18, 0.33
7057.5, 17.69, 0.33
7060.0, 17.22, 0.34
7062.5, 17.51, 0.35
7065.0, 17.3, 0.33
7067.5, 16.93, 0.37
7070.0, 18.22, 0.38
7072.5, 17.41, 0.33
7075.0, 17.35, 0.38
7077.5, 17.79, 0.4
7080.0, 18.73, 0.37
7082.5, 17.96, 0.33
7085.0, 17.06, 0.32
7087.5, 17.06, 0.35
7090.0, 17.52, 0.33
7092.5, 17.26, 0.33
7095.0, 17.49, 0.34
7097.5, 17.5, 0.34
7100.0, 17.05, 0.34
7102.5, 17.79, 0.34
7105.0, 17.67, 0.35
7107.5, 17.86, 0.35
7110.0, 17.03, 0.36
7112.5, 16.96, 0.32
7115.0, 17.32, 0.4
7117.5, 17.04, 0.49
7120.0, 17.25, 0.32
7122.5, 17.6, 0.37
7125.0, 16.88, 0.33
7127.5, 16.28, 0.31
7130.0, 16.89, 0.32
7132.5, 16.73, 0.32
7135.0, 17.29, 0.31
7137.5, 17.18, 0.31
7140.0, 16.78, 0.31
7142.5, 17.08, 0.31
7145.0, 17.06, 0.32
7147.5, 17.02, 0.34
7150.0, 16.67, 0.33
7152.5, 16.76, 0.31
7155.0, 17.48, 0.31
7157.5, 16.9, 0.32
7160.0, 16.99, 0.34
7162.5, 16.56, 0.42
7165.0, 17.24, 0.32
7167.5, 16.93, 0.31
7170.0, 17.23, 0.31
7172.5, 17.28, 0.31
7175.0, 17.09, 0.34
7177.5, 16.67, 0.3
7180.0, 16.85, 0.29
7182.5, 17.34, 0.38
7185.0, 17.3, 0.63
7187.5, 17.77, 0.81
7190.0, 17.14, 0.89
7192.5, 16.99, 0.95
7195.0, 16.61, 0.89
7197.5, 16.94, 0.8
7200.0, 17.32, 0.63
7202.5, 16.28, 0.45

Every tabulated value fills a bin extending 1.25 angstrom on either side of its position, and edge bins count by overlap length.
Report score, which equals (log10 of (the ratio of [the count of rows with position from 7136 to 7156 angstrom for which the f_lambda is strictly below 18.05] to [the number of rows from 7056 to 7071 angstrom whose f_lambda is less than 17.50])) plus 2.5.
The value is 2.9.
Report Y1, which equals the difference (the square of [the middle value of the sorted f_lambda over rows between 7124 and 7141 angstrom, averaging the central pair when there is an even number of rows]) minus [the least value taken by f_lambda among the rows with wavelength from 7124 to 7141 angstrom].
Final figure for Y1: 269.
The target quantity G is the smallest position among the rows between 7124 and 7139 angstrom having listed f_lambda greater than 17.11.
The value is 7135.0 angstrom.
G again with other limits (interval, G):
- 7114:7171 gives 7115.0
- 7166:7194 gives 7170.0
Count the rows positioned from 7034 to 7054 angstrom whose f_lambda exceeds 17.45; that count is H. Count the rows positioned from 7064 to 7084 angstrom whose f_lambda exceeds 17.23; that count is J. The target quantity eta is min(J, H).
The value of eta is 7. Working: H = 8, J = 7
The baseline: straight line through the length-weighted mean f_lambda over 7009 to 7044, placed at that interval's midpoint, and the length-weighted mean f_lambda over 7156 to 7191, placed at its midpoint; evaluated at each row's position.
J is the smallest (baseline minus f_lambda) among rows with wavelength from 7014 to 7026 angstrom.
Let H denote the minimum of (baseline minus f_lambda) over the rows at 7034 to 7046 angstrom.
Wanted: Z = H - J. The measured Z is -0.7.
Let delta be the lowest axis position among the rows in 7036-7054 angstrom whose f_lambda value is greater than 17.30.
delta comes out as 7037.5 angstrom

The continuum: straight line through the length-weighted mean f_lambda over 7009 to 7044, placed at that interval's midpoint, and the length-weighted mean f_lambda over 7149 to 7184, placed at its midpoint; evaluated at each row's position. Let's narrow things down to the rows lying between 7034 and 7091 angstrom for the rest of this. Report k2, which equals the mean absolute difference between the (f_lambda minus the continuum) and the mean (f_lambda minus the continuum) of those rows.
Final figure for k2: 0.51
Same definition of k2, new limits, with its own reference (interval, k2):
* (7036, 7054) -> 0.19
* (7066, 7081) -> 0.53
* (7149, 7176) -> 0.28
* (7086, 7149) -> 0.26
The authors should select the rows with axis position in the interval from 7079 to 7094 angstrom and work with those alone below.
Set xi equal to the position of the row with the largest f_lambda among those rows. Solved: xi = 7080.0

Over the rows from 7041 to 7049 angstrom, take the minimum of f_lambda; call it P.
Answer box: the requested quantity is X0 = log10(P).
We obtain 1.27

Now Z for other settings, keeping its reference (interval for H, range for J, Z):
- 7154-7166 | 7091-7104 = -0.2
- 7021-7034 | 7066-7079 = -0.2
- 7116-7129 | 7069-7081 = 0.7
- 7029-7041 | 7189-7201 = -0.1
